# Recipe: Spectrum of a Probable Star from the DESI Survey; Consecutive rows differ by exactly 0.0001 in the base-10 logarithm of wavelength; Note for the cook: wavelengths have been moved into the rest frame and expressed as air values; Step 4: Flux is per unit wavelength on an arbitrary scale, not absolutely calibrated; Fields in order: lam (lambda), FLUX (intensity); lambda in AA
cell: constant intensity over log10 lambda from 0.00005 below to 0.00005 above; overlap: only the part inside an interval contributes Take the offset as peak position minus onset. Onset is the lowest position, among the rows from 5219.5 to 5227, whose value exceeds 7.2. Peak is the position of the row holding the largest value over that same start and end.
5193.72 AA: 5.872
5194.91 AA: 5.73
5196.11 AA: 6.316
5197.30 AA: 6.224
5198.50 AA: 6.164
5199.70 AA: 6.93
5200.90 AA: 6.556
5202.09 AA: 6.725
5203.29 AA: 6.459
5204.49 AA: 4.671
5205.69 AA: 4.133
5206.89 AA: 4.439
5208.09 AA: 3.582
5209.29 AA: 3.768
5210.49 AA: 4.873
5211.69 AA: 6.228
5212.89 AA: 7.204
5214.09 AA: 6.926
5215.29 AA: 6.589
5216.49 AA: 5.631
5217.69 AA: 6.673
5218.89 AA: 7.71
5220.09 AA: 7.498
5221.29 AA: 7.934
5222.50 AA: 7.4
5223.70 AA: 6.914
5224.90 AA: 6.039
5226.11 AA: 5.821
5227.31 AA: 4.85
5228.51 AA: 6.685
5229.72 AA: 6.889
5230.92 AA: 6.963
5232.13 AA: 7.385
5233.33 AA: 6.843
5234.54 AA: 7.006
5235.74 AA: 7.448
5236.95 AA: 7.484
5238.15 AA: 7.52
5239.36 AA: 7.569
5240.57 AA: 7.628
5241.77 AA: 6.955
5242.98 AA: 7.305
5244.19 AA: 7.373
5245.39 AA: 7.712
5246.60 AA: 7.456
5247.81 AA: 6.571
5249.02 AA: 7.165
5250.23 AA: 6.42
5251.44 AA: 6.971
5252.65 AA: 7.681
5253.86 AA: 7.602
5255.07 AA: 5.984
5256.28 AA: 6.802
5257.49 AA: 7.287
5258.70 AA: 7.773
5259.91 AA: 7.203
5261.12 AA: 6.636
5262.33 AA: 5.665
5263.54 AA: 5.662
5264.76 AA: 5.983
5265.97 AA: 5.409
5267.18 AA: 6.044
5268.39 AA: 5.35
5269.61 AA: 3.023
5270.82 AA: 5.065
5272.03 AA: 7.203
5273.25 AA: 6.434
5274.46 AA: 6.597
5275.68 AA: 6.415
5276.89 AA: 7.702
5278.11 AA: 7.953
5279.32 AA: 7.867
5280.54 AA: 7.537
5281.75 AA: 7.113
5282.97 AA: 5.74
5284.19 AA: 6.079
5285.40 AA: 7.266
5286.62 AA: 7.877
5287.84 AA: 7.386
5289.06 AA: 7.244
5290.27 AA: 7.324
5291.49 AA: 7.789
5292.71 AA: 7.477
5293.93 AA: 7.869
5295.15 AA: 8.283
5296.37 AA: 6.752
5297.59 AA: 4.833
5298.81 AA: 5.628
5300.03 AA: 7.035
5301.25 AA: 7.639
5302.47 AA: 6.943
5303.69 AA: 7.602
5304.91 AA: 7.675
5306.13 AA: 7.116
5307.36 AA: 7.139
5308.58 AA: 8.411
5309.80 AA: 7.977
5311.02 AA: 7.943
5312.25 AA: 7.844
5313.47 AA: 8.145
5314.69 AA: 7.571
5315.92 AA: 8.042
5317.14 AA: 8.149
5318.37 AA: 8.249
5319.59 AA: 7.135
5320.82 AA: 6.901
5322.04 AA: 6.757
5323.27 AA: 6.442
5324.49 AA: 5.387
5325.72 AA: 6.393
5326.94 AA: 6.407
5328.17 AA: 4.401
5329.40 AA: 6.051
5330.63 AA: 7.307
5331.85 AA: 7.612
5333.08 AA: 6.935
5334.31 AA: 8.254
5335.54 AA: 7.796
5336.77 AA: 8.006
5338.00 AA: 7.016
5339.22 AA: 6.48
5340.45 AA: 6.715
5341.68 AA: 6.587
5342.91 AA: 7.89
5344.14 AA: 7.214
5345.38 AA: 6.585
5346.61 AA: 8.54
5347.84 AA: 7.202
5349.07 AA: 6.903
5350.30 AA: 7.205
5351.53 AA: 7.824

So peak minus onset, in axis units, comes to 1.2 AA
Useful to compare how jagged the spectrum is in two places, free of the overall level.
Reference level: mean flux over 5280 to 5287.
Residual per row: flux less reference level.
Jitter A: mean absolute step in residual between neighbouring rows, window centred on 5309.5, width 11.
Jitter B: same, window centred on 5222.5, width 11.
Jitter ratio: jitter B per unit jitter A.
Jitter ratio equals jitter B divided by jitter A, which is 1.4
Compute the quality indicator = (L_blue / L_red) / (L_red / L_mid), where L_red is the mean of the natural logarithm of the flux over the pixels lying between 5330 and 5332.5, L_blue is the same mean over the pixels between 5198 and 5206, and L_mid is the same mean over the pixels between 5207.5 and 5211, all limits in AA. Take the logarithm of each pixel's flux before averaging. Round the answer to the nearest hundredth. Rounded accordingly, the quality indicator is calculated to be 0.61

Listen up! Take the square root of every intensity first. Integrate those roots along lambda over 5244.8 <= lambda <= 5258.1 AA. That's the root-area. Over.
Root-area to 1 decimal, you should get 35.3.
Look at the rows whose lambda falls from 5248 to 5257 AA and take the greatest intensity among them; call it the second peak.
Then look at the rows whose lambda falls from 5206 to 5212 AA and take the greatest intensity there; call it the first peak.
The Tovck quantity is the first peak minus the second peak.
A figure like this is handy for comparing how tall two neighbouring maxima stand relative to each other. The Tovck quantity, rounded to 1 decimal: -1.5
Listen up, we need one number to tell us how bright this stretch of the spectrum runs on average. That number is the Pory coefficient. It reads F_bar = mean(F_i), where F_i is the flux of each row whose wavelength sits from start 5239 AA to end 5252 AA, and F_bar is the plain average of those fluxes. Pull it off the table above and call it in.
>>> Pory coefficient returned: 7.19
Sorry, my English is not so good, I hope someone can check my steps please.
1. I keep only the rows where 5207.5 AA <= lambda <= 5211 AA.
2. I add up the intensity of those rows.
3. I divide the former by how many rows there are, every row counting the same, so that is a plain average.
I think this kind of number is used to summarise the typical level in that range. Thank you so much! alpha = 4.1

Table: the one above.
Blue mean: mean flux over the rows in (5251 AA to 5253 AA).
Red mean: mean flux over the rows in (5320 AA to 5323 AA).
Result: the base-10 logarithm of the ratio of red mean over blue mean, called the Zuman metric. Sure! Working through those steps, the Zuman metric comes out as -0.03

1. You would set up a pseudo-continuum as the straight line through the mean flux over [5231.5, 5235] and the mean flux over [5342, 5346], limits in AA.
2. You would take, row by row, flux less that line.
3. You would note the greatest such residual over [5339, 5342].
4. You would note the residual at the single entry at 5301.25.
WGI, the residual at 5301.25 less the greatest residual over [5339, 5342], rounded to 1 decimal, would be 1.0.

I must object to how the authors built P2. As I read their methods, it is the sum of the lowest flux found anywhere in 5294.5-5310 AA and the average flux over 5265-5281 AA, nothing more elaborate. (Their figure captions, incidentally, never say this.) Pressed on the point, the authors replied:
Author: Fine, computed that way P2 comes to 11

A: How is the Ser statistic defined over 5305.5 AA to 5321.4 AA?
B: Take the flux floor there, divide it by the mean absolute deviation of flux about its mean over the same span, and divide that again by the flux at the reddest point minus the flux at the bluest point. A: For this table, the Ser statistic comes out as -73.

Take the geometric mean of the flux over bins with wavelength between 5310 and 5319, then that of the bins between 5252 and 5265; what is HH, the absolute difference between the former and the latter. 1.3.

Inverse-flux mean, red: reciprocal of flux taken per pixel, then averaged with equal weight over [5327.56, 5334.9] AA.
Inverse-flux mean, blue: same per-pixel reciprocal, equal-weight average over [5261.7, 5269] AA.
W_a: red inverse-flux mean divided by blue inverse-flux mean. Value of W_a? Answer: 0.88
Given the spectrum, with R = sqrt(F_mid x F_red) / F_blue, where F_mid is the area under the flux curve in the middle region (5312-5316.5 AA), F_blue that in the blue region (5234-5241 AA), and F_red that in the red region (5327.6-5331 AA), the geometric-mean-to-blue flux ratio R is 0.5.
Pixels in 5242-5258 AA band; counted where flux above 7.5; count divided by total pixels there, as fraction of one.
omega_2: 0.23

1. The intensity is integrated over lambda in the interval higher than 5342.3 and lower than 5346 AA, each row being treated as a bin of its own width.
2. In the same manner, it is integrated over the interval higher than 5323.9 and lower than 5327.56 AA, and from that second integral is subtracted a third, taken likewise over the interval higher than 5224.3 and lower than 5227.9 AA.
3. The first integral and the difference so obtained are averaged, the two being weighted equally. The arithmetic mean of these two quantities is 14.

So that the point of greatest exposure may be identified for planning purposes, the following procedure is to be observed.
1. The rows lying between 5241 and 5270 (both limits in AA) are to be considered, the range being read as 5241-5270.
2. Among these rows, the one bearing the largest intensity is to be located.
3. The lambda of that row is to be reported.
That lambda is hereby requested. 5258.70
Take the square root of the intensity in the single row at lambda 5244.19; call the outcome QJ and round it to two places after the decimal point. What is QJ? 2.72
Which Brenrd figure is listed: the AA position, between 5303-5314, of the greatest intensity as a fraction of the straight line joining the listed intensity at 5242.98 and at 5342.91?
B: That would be 5308.58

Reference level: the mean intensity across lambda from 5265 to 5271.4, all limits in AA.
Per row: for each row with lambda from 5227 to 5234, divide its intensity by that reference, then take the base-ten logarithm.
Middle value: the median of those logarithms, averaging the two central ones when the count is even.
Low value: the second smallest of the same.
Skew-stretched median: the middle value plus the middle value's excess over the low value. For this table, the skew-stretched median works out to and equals 0.15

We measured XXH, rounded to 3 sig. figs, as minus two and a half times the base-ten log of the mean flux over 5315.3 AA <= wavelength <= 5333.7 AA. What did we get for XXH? -2.08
